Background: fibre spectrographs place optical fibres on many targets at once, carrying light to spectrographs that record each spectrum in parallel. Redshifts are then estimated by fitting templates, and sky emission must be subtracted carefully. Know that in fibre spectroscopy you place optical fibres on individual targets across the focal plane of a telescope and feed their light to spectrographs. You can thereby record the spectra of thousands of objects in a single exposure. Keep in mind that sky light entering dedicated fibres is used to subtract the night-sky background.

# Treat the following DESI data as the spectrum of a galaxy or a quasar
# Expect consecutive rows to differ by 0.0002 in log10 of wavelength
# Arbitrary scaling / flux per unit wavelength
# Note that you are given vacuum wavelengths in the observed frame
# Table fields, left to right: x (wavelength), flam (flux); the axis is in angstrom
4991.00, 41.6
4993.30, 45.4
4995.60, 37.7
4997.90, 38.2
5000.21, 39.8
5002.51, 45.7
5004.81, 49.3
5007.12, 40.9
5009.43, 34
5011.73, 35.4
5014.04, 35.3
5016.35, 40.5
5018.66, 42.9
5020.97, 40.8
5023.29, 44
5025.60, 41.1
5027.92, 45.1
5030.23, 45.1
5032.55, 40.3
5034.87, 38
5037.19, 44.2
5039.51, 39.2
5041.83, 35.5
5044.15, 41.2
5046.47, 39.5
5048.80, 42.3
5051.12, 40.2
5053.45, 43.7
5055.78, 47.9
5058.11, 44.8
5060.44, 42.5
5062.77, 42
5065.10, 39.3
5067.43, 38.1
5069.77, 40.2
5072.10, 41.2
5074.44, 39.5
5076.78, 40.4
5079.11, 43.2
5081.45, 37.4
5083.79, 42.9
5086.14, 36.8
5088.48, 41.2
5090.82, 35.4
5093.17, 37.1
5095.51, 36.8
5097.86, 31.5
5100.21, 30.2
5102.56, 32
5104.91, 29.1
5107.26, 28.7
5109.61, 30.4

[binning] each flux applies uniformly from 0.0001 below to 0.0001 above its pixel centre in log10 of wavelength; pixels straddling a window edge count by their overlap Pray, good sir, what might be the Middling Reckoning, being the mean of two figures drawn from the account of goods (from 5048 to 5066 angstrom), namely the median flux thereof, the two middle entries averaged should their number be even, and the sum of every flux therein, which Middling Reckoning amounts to 193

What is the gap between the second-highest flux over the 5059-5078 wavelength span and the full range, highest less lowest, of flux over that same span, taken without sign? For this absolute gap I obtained 37.6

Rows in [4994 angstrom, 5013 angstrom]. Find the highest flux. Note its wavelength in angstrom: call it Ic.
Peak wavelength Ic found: 5004.81 angstrom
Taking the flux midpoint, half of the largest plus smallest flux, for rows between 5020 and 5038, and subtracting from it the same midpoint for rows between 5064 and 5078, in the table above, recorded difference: 1.9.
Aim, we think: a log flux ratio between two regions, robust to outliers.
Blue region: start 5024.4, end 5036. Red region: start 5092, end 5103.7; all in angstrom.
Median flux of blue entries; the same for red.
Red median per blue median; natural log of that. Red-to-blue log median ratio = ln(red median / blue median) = -0.25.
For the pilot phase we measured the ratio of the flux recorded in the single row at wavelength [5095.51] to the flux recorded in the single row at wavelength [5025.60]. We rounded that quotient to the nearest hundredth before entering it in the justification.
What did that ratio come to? 0.90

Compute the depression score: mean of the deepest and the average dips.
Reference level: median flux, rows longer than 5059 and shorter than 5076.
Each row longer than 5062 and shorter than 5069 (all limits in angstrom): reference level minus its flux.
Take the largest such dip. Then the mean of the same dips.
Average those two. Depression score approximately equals 1.3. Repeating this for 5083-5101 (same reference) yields 6.9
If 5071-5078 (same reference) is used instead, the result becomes 0.3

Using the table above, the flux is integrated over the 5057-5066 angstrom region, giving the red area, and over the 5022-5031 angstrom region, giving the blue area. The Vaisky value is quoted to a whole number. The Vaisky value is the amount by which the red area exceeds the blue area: -13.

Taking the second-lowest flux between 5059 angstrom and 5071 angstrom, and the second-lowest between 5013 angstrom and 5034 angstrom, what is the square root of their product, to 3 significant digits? 39.8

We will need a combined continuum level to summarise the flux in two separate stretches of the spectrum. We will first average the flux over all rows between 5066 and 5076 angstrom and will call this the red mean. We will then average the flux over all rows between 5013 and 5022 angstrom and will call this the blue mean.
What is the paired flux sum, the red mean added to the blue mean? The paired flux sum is 80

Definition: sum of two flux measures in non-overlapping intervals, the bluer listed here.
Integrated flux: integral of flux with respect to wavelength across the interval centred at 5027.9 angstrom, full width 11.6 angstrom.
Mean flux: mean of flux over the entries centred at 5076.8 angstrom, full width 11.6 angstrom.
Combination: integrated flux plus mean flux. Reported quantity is 540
